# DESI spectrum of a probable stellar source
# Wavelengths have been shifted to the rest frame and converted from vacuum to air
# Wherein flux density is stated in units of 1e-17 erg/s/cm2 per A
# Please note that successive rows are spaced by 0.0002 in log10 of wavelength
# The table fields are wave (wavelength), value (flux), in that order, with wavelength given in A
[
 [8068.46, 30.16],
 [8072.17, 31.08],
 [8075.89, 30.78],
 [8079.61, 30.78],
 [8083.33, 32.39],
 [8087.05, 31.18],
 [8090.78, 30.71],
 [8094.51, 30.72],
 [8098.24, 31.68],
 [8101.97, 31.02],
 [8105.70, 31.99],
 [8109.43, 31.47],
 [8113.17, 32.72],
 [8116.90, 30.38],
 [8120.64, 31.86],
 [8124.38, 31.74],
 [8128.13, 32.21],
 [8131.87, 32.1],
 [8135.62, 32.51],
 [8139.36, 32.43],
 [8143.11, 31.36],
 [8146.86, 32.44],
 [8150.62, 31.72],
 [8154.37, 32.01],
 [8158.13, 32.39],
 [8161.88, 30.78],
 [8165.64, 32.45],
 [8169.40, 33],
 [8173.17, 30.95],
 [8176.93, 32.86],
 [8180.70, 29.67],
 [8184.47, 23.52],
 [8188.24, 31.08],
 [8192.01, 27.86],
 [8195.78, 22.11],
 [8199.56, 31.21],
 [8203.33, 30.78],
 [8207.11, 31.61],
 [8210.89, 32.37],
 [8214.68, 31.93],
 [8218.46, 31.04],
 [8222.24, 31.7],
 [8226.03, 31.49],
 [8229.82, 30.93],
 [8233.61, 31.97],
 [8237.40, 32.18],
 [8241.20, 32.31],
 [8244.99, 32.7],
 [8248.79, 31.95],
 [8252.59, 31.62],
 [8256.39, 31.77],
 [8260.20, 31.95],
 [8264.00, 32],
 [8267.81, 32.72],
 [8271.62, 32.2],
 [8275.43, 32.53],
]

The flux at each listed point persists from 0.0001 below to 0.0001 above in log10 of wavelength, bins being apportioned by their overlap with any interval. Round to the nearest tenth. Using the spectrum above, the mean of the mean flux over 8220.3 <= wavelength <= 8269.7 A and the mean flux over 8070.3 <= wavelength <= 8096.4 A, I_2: 31.5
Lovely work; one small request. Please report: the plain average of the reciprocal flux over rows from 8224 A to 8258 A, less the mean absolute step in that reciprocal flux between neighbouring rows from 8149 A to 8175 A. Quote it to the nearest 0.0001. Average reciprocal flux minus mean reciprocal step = 0.0303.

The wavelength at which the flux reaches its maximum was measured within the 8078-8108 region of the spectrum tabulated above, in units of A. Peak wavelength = 8083.33 A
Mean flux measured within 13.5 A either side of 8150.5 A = 31.9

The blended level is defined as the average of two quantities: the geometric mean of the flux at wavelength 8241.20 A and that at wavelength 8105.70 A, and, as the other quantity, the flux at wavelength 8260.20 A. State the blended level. 32.0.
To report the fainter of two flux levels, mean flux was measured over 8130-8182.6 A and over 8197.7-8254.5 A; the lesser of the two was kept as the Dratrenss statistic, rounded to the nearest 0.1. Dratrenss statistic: 31.7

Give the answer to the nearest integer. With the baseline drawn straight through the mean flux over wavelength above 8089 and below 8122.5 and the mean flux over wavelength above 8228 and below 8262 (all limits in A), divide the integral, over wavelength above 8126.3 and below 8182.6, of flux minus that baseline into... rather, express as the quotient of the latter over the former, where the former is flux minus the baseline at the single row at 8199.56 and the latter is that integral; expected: -35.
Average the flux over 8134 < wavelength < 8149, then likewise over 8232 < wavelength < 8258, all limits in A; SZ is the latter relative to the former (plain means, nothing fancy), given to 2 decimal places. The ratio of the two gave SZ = 1.00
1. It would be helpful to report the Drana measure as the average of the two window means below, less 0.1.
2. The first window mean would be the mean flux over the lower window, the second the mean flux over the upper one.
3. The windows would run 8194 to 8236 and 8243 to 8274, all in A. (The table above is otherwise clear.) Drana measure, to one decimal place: 31.3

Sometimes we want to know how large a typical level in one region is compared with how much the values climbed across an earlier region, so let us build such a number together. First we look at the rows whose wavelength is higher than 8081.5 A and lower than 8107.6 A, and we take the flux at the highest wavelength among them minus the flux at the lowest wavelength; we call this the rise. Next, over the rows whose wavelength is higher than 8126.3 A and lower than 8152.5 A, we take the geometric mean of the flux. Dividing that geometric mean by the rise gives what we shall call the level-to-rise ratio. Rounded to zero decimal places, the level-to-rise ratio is -80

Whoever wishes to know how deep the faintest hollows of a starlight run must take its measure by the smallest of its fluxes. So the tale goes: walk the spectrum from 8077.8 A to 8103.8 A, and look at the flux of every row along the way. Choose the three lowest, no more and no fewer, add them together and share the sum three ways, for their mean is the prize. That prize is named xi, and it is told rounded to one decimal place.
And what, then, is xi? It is 30.7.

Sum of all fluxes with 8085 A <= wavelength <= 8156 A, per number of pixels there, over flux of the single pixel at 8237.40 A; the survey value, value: 0.99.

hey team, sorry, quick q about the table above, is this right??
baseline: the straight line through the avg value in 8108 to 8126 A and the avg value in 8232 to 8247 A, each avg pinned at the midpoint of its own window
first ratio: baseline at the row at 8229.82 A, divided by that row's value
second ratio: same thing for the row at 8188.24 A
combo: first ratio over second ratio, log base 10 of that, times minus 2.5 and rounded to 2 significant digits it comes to -0.013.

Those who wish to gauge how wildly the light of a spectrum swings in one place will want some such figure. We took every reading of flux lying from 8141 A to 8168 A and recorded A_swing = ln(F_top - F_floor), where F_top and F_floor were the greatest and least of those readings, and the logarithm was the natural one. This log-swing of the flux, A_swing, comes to 0.5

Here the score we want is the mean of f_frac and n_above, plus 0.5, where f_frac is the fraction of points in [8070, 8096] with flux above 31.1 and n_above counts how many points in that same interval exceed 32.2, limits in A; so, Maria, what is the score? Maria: 1.1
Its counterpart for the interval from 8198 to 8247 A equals 2.4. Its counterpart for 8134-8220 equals 4.8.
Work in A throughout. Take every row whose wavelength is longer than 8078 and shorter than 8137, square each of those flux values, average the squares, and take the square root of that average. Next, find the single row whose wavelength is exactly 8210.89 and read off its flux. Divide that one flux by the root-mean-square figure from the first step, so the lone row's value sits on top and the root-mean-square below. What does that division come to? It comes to 1.02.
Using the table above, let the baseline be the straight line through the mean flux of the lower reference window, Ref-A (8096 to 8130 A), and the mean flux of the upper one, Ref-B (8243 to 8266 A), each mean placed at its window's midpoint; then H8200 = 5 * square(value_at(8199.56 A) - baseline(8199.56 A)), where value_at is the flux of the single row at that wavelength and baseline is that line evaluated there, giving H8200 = 2.2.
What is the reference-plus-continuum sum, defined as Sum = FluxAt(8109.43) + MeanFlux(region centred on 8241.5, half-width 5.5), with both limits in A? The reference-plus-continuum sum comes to 63.9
